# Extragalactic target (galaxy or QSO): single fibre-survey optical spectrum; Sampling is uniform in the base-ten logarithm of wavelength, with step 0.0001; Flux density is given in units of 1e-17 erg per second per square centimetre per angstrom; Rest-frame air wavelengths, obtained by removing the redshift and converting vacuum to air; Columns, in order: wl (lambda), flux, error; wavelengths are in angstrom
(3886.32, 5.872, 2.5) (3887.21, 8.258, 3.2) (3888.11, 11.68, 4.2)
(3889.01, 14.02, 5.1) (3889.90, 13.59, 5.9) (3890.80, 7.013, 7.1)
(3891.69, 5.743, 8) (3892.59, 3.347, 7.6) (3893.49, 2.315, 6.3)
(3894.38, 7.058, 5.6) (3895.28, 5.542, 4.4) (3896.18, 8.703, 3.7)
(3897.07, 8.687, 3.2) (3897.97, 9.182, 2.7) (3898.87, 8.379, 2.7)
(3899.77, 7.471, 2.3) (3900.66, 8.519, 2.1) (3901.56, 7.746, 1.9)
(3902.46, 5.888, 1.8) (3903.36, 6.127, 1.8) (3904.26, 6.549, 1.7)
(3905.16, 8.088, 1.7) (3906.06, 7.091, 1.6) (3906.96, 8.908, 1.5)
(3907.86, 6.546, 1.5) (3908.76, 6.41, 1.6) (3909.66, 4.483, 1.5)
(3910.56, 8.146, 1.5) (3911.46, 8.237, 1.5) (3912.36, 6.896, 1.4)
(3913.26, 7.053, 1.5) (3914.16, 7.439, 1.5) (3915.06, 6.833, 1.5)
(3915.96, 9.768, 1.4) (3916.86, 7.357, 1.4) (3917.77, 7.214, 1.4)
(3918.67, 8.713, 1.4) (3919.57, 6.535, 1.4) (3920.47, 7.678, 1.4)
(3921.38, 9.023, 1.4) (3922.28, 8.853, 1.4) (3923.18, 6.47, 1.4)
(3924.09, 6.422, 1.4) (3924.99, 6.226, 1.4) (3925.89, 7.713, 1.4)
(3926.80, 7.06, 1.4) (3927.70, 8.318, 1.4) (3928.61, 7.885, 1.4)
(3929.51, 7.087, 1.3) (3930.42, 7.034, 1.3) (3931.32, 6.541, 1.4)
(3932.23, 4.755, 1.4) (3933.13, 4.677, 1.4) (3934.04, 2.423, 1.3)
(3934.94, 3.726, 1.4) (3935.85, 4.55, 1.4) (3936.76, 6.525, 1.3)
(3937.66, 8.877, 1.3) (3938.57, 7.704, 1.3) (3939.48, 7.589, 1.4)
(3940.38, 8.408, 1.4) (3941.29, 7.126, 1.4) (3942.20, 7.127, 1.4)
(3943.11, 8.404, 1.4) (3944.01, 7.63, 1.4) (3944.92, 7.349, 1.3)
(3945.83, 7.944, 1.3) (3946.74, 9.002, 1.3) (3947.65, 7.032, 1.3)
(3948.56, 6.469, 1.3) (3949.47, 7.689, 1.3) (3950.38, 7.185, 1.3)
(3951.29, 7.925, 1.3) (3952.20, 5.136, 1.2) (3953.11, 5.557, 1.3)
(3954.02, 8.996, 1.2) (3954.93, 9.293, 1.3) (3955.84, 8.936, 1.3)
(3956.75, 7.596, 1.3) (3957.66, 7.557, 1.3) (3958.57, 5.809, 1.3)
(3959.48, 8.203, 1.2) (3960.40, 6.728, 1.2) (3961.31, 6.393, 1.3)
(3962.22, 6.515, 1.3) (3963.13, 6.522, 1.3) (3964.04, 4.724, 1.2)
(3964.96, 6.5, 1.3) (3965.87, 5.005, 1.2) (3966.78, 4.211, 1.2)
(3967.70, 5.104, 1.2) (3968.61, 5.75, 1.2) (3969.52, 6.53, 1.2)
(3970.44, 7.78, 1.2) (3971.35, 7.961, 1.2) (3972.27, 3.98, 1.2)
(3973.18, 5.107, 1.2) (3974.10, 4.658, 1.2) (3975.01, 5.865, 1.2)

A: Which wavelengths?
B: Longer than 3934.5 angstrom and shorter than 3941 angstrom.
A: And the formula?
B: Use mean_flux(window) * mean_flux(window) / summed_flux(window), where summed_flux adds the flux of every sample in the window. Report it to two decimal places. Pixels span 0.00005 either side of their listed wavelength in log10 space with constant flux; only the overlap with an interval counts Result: 0.97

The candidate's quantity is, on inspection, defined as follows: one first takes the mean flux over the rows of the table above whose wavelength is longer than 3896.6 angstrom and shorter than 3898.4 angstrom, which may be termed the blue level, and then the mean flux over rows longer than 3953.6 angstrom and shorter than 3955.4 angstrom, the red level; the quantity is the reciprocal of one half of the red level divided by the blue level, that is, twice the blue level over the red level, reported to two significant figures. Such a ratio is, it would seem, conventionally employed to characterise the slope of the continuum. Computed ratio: 2.0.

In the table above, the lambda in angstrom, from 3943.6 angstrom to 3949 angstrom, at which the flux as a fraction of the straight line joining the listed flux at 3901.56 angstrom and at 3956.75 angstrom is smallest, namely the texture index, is 3948.56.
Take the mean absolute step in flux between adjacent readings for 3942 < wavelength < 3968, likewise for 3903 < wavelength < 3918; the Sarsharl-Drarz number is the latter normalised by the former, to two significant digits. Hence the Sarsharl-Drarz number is 1.2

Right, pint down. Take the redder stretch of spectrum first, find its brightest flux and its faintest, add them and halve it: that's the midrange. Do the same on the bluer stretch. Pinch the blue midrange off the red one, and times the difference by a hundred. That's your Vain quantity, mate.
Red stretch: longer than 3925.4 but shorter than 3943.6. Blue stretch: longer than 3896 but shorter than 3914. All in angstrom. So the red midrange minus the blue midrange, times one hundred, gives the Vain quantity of -118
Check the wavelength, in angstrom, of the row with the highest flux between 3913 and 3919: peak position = 3915.96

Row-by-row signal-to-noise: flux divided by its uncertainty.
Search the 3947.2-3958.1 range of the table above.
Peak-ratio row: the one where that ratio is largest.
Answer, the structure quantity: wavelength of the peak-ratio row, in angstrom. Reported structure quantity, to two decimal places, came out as 3954.02 angstrom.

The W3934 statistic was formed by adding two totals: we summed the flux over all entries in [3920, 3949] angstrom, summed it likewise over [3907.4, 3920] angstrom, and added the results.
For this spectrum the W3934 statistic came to 325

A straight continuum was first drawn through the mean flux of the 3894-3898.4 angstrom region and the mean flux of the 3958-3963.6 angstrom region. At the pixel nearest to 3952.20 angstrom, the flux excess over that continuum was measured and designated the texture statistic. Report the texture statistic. -1.7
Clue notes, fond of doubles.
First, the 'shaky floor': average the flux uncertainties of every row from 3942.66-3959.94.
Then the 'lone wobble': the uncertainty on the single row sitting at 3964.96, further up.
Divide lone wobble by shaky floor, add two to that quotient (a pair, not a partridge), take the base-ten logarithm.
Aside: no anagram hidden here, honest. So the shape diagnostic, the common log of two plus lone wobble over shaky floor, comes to 0.478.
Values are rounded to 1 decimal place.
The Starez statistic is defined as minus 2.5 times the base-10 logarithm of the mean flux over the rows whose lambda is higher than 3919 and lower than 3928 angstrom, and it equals -2.2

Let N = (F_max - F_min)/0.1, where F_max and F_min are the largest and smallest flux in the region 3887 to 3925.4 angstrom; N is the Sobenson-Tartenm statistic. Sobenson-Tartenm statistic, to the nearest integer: 117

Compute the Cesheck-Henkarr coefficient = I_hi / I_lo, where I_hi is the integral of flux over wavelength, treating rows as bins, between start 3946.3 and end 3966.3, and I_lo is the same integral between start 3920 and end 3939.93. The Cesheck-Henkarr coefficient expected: 1.06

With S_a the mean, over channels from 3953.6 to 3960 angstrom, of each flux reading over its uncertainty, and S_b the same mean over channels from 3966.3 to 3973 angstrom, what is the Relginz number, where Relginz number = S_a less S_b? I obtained 1.4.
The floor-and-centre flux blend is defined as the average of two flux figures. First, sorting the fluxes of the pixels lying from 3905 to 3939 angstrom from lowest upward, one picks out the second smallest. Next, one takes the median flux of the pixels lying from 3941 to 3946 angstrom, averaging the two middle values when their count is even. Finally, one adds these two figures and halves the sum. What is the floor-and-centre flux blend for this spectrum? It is 5.6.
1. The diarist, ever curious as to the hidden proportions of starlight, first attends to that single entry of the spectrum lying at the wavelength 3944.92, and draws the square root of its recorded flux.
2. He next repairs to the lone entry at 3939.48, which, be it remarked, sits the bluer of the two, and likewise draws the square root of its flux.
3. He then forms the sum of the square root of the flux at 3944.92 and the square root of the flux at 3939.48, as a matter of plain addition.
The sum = 5.5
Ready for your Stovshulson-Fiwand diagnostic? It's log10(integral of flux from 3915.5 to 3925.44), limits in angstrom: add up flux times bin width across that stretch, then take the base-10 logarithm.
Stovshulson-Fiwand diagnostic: 1.88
